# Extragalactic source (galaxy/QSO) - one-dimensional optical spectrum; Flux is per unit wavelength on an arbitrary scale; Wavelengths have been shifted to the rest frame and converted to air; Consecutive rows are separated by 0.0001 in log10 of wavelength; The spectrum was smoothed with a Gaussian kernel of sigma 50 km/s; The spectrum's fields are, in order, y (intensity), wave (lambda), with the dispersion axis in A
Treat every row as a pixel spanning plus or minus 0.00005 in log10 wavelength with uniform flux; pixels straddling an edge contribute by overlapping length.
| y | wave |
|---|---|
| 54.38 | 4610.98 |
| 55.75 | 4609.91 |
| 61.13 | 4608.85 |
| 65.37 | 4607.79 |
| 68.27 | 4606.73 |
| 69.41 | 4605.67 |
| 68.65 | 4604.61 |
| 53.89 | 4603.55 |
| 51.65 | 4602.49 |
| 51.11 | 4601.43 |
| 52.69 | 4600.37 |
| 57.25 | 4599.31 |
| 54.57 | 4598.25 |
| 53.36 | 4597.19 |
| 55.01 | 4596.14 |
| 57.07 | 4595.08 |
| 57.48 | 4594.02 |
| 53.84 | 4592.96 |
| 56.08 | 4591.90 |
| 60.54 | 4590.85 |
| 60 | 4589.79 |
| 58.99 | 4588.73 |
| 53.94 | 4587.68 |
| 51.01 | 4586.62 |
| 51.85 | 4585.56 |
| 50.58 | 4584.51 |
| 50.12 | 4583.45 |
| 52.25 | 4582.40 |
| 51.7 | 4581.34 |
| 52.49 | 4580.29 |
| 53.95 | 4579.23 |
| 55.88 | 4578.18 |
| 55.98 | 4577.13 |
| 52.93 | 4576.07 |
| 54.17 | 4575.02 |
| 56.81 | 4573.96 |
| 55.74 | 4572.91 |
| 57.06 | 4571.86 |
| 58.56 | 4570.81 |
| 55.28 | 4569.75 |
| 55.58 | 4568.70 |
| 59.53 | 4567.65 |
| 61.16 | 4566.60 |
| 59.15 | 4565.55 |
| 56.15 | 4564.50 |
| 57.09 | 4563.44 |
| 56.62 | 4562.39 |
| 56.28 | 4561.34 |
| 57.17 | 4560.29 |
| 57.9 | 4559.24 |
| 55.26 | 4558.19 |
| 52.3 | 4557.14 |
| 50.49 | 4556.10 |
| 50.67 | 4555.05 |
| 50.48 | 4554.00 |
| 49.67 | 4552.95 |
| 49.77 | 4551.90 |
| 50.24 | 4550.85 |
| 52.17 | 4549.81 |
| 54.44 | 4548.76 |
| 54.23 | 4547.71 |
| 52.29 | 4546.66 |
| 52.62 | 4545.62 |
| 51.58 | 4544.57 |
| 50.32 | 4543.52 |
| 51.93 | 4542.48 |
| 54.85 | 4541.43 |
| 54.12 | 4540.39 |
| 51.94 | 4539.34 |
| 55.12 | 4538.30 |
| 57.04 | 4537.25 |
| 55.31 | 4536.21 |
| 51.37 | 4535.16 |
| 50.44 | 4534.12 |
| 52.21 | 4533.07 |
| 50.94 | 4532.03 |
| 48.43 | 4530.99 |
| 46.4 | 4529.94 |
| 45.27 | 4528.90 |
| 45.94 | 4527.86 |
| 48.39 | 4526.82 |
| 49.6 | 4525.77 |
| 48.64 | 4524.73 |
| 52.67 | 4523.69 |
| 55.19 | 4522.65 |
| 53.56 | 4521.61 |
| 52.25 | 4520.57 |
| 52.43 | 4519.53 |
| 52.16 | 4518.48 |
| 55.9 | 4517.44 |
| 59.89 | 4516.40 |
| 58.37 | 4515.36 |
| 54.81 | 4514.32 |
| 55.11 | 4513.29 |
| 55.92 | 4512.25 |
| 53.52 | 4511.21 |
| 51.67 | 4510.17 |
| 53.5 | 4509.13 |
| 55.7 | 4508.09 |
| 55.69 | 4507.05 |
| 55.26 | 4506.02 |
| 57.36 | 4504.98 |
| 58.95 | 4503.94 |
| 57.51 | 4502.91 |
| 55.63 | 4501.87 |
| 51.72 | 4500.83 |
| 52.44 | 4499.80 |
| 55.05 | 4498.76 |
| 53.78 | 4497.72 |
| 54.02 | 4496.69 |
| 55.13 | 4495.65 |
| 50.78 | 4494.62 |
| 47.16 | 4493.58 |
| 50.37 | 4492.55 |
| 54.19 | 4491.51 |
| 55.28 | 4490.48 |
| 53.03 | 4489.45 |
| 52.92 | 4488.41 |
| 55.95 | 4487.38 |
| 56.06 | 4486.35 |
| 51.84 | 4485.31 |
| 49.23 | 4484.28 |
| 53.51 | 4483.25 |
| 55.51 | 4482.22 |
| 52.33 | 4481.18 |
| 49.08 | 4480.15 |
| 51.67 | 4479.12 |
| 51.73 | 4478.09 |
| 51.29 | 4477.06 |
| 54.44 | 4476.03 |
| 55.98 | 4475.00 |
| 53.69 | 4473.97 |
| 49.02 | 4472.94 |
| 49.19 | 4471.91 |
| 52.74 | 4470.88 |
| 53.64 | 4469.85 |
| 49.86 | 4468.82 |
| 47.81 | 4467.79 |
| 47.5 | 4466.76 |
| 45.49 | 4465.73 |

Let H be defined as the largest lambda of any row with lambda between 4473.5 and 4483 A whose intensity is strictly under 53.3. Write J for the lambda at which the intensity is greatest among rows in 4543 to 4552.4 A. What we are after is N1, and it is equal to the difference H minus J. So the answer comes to -67.6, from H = 4481.18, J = 4548.76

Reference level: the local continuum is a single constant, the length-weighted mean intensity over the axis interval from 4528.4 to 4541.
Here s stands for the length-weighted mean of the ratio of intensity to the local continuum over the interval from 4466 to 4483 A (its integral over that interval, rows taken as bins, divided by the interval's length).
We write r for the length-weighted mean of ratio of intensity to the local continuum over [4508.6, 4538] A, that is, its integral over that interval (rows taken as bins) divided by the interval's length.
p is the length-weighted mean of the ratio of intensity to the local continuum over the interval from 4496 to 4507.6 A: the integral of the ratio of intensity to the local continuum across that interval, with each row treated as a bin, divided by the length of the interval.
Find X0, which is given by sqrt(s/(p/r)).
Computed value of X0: 0.97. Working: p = 1.07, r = 1.016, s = 1.00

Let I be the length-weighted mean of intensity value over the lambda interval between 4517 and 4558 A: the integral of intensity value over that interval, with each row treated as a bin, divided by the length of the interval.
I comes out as 51.6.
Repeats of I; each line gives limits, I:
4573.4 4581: 54.5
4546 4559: 52.0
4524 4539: 50.4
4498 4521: 55.0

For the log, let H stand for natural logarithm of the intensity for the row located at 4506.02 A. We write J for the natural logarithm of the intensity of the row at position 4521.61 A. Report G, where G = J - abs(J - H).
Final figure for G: 3.95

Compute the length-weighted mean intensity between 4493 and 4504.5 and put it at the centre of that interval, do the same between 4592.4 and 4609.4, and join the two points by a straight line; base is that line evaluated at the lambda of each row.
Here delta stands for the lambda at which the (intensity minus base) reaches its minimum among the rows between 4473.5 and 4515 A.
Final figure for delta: 4493.58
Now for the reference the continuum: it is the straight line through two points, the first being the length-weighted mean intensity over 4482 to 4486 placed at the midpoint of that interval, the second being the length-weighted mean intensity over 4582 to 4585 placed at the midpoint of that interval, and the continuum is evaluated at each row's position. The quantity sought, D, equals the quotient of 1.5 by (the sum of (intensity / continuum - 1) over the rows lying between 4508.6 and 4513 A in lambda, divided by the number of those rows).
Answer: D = 49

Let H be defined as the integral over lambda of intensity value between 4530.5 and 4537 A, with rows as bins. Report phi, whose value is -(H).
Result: -336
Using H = 336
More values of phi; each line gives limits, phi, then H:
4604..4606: -137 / 137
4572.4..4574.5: -118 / 118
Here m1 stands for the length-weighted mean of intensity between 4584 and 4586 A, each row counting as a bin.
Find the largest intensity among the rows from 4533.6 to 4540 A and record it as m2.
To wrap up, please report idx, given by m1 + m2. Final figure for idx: 108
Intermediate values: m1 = 51.3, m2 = 57.04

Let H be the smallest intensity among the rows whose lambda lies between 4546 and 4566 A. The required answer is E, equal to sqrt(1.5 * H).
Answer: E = 8.63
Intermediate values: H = 49.67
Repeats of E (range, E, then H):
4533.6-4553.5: 8.63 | 49.67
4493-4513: 8.41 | 47.16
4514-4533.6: 8.24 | 45.27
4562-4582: 8.81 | 51.7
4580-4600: 8.67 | 50.12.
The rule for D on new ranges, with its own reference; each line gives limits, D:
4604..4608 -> 4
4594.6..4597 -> 14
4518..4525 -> 146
